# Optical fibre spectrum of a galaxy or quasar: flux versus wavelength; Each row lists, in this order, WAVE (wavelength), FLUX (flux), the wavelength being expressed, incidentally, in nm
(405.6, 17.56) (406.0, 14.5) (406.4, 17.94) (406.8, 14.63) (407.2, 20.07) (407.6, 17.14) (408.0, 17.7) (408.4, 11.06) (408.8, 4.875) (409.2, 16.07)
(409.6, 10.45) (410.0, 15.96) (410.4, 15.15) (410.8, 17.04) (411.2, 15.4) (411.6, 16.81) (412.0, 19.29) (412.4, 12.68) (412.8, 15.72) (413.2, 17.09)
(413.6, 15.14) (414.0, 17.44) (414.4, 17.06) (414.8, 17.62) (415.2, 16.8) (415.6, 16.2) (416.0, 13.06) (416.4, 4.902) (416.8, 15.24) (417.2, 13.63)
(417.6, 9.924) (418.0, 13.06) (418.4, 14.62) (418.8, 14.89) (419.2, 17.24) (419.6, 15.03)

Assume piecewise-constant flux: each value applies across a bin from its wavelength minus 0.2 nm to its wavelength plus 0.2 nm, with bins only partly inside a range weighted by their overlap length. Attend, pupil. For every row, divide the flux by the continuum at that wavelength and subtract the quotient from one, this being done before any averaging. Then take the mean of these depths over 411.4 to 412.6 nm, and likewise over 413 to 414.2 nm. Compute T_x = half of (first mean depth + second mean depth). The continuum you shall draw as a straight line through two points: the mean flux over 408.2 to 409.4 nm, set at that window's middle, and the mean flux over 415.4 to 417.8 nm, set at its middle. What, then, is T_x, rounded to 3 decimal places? -0.436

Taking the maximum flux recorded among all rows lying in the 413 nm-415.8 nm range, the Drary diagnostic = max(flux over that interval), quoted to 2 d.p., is 17.62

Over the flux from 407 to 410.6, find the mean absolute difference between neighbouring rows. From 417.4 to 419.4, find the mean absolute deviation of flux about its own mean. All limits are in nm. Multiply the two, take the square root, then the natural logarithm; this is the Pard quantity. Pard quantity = 1.1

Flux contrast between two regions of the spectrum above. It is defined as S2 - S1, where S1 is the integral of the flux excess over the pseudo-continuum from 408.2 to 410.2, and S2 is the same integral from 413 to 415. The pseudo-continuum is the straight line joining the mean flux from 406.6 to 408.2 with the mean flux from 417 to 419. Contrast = 14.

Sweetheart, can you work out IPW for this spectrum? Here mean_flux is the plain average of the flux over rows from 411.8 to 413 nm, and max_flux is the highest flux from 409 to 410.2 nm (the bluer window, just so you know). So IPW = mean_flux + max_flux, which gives 32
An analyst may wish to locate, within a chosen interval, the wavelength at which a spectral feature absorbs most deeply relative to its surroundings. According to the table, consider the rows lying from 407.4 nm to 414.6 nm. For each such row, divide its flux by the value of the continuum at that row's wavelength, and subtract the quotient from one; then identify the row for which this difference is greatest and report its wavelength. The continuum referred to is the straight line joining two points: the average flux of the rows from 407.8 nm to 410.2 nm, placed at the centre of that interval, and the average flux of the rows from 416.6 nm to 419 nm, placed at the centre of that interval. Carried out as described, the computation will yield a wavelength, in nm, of 408.8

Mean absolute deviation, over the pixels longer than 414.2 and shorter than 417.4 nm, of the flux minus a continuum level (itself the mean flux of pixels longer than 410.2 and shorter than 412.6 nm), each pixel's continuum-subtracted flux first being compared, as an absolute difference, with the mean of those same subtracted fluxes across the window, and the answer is 2.8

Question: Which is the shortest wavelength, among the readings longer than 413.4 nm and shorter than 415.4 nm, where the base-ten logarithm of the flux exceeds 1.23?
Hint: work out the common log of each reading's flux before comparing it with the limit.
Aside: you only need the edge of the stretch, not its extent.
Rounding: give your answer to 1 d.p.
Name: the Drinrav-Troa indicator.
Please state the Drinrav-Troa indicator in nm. 414.0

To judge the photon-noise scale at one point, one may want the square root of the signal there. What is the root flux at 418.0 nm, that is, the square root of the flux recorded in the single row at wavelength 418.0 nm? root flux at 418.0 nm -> 3.6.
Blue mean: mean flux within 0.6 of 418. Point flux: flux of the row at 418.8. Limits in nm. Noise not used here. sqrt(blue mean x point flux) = 13.7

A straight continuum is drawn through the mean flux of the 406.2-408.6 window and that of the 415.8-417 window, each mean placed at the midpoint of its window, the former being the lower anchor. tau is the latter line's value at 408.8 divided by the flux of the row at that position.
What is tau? 3.2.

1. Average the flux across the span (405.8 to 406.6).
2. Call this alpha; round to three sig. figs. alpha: 16.2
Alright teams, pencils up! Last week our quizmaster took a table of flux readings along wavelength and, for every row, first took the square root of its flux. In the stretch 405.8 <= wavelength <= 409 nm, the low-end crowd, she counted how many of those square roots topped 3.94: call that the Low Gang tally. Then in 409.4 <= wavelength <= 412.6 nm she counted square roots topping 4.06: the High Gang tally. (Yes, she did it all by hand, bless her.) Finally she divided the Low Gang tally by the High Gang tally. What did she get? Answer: 1.3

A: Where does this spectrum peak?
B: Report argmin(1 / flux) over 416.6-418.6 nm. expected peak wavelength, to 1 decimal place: 416.8 nm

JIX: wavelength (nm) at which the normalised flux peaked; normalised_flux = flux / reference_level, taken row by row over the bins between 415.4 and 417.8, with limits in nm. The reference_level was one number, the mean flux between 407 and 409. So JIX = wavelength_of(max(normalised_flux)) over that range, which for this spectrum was 415.6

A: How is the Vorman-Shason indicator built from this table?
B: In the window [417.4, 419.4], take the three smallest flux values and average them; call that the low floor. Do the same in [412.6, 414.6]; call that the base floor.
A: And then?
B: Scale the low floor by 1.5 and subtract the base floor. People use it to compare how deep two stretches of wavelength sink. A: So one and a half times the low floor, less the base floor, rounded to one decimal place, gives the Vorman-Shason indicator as 2.8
